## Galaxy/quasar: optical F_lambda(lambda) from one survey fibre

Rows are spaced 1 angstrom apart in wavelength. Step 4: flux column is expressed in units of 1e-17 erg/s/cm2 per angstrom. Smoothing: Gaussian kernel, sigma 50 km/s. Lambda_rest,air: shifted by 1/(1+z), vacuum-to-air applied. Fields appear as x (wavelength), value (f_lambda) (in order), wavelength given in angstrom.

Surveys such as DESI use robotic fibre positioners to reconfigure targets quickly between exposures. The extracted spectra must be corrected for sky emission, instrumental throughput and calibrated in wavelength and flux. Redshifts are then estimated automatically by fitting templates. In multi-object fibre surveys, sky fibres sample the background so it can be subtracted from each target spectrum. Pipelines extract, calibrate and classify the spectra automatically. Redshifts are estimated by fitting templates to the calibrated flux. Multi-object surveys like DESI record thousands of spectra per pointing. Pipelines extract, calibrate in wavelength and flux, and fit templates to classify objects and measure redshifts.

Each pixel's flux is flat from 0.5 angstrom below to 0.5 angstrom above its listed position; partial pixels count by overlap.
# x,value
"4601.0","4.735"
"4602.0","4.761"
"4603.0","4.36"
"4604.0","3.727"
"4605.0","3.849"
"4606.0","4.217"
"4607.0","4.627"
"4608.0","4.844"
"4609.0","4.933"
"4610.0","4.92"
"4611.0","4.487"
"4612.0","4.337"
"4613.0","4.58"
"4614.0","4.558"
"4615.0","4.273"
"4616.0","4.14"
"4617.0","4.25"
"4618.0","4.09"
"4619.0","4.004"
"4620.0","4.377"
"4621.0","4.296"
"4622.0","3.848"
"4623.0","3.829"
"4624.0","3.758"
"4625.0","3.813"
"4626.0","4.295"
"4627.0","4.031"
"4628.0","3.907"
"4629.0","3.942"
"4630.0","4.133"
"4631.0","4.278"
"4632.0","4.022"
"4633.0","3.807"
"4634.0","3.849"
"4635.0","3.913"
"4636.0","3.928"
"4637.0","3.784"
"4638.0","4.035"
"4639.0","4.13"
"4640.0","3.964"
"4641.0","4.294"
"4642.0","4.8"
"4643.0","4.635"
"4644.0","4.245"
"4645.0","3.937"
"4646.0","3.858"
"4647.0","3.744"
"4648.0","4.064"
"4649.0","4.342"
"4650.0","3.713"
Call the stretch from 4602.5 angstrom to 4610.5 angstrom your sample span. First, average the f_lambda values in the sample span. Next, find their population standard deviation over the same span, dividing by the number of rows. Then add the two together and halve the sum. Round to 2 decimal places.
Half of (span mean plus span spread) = 2.44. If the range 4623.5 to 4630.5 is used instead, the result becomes 2.08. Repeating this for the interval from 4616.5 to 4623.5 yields 2.15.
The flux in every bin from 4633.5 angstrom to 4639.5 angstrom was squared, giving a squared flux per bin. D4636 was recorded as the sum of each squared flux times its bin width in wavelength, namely 93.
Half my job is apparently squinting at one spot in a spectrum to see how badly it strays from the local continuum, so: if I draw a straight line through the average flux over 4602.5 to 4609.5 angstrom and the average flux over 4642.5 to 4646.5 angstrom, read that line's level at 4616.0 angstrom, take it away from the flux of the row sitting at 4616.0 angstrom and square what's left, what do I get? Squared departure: 0.030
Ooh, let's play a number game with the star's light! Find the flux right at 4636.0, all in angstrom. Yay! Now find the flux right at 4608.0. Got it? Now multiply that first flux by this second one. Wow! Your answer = 19.0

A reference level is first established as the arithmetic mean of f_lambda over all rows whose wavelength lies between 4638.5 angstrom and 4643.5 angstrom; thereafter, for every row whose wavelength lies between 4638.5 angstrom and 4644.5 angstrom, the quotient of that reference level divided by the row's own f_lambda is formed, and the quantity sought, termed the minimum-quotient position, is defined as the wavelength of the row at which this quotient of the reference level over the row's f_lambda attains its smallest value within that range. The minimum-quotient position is 4642.0 angstrom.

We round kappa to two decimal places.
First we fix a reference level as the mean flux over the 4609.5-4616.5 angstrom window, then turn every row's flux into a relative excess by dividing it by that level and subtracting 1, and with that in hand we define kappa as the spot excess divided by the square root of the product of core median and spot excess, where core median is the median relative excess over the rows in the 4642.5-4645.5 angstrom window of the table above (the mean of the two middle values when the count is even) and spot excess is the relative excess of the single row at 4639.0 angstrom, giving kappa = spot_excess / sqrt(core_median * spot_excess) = -1.23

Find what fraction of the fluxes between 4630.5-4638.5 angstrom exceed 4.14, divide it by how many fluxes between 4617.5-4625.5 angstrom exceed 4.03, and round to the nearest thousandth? 0.042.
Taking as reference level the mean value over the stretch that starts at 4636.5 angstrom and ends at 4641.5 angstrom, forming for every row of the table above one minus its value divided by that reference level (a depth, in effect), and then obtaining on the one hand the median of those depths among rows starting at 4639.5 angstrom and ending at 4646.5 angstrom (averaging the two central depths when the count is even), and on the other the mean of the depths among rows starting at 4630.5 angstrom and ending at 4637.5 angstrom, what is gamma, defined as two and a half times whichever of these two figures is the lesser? -0.13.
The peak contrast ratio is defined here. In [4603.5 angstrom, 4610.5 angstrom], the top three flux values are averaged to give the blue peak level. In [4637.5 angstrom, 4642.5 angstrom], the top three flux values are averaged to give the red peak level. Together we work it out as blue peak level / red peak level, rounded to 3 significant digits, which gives 1.11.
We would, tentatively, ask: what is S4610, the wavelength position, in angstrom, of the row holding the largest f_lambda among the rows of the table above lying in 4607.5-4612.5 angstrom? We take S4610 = 4609.0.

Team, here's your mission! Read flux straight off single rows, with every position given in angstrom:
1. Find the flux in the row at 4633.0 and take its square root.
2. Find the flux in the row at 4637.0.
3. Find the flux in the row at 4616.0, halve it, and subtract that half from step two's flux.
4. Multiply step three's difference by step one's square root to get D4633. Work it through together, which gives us 3.3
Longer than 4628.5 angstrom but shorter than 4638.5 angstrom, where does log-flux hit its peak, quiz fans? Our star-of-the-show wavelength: 4631.0 angstrom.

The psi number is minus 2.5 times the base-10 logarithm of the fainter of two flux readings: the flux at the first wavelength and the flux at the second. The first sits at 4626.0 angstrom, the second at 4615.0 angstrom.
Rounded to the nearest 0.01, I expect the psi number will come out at -1.58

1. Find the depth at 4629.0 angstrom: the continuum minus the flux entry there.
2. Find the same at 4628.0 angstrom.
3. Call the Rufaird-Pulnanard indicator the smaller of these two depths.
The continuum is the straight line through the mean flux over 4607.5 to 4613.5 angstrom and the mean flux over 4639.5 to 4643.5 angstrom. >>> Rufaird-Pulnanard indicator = 0.59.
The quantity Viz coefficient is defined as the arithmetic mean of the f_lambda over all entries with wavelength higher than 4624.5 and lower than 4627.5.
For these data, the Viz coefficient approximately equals 4.0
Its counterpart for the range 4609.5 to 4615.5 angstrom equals 4.5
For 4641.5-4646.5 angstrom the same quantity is 4.3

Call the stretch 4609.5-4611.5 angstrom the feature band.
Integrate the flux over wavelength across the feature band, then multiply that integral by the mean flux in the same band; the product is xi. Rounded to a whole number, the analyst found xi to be 44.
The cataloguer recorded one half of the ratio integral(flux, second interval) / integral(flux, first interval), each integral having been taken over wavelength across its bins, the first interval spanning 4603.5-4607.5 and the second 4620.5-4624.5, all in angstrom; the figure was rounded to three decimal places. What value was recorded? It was 0.479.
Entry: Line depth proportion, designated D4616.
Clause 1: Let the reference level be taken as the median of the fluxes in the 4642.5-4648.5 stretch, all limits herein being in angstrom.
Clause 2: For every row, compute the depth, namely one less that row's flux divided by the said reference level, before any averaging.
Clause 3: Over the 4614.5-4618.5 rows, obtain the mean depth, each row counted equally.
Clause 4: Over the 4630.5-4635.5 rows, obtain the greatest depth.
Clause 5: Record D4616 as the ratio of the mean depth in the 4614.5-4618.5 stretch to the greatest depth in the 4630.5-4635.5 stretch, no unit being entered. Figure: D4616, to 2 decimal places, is -0.97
